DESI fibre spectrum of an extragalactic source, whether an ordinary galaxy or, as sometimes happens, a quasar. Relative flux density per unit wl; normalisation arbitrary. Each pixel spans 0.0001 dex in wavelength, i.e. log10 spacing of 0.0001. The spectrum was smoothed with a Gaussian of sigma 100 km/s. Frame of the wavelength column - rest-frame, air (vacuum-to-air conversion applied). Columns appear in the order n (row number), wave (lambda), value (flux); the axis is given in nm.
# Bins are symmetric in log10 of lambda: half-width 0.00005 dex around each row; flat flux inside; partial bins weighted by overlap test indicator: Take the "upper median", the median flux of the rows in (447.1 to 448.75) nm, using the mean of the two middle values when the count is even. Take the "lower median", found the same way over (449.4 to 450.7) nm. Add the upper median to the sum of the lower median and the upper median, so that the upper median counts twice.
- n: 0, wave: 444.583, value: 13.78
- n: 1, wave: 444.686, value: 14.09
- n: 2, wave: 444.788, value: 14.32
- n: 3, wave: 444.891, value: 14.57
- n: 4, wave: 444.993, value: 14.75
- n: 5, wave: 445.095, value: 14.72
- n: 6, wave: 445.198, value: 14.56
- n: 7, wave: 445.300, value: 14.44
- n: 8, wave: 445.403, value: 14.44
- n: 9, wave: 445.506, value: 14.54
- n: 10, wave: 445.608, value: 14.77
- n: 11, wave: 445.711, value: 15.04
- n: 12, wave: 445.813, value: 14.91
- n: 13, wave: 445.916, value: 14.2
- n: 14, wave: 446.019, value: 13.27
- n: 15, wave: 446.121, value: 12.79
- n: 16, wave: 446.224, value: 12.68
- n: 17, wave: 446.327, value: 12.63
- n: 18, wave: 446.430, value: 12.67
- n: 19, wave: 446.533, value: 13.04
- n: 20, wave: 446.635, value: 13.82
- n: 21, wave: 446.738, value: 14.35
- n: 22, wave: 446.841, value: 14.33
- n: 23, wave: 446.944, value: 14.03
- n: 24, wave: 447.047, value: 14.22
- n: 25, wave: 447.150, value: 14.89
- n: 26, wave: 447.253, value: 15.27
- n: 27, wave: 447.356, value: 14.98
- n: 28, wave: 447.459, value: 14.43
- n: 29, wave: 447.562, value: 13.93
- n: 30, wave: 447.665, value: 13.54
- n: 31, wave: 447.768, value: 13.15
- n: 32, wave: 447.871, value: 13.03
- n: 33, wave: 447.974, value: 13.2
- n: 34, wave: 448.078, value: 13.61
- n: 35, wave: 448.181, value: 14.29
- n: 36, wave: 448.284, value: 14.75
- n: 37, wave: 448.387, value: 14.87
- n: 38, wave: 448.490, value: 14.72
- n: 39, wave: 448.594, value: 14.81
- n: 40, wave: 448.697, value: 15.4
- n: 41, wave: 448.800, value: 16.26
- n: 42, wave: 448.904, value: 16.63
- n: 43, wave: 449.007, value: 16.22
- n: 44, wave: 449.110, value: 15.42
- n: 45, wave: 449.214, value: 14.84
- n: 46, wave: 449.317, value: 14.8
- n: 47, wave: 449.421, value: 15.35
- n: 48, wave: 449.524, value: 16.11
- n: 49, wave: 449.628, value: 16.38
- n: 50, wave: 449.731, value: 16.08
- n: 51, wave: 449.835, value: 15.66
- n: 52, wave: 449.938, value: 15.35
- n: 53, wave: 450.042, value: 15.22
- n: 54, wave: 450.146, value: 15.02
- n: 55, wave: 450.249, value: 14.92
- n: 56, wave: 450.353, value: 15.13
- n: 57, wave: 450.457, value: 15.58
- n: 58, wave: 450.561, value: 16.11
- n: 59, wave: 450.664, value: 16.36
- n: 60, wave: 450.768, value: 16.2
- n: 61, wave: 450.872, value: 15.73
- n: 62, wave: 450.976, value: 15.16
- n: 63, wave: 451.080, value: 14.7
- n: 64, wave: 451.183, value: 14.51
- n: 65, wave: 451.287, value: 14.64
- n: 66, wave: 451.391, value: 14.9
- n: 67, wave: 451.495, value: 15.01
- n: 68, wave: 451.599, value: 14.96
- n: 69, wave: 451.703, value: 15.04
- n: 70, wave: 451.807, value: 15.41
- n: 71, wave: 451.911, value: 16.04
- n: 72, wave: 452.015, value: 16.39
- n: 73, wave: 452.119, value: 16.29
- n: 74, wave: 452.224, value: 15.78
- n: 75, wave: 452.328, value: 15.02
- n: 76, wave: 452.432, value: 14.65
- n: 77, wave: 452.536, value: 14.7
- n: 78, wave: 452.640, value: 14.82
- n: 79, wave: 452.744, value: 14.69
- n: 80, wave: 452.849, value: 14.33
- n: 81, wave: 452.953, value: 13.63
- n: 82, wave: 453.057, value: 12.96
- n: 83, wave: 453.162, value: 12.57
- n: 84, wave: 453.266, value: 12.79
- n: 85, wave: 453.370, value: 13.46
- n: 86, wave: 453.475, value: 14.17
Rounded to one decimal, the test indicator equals 44.7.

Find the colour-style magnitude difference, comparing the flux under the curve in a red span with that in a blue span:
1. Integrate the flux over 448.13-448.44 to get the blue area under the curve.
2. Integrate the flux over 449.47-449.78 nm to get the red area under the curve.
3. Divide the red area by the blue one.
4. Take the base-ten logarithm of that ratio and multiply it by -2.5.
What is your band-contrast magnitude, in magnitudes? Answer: -0.11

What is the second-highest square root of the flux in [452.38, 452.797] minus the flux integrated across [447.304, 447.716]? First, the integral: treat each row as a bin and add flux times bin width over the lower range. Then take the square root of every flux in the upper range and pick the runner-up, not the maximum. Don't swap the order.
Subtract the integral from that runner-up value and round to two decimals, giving -2.03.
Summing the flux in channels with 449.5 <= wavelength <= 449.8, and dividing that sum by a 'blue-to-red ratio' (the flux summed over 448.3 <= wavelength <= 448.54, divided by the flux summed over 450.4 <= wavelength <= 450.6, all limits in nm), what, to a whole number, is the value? 52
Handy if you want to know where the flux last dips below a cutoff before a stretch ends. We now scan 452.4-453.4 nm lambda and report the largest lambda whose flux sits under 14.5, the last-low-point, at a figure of 453.370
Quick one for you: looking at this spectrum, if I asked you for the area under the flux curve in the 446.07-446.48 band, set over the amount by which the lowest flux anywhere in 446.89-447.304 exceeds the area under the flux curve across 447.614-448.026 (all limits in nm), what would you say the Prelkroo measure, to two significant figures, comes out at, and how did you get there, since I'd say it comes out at 0.61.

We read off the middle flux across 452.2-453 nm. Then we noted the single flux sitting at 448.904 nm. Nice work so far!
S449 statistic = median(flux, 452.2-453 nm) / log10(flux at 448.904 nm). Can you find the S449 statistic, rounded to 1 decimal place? 12.0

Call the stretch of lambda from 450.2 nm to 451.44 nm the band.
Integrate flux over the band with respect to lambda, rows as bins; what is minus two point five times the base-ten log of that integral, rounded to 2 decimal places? -3.20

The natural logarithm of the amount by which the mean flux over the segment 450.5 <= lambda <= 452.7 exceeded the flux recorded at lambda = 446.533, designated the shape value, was 0.84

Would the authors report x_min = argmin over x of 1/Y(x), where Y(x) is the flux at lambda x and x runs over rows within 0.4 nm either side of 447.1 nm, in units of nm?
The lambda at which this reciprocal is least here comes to 447.253 nm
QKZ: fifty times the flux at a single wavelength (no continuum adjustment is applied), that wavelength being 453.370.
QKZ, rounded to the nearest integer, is 673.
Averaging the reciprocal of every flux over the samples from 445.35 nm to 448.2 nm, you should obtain 0.0720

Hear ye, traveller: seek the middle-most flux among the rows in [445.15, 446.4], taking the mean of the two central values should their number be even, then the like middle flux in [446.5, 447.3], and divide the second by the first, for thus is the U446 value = 0.99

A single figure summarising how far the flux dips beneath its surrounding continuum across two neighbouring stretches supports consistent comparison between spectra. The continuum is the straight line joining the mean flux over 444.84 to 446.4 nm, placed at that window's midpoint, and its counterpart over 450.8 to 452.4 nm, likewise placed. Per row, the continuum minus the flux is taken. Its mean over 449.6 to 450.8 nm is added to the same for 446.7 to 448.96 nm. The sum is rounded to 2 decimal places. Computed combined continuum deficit -0.54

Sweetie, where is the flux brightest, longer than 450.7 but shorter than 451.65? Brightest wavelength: 450.768 nm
